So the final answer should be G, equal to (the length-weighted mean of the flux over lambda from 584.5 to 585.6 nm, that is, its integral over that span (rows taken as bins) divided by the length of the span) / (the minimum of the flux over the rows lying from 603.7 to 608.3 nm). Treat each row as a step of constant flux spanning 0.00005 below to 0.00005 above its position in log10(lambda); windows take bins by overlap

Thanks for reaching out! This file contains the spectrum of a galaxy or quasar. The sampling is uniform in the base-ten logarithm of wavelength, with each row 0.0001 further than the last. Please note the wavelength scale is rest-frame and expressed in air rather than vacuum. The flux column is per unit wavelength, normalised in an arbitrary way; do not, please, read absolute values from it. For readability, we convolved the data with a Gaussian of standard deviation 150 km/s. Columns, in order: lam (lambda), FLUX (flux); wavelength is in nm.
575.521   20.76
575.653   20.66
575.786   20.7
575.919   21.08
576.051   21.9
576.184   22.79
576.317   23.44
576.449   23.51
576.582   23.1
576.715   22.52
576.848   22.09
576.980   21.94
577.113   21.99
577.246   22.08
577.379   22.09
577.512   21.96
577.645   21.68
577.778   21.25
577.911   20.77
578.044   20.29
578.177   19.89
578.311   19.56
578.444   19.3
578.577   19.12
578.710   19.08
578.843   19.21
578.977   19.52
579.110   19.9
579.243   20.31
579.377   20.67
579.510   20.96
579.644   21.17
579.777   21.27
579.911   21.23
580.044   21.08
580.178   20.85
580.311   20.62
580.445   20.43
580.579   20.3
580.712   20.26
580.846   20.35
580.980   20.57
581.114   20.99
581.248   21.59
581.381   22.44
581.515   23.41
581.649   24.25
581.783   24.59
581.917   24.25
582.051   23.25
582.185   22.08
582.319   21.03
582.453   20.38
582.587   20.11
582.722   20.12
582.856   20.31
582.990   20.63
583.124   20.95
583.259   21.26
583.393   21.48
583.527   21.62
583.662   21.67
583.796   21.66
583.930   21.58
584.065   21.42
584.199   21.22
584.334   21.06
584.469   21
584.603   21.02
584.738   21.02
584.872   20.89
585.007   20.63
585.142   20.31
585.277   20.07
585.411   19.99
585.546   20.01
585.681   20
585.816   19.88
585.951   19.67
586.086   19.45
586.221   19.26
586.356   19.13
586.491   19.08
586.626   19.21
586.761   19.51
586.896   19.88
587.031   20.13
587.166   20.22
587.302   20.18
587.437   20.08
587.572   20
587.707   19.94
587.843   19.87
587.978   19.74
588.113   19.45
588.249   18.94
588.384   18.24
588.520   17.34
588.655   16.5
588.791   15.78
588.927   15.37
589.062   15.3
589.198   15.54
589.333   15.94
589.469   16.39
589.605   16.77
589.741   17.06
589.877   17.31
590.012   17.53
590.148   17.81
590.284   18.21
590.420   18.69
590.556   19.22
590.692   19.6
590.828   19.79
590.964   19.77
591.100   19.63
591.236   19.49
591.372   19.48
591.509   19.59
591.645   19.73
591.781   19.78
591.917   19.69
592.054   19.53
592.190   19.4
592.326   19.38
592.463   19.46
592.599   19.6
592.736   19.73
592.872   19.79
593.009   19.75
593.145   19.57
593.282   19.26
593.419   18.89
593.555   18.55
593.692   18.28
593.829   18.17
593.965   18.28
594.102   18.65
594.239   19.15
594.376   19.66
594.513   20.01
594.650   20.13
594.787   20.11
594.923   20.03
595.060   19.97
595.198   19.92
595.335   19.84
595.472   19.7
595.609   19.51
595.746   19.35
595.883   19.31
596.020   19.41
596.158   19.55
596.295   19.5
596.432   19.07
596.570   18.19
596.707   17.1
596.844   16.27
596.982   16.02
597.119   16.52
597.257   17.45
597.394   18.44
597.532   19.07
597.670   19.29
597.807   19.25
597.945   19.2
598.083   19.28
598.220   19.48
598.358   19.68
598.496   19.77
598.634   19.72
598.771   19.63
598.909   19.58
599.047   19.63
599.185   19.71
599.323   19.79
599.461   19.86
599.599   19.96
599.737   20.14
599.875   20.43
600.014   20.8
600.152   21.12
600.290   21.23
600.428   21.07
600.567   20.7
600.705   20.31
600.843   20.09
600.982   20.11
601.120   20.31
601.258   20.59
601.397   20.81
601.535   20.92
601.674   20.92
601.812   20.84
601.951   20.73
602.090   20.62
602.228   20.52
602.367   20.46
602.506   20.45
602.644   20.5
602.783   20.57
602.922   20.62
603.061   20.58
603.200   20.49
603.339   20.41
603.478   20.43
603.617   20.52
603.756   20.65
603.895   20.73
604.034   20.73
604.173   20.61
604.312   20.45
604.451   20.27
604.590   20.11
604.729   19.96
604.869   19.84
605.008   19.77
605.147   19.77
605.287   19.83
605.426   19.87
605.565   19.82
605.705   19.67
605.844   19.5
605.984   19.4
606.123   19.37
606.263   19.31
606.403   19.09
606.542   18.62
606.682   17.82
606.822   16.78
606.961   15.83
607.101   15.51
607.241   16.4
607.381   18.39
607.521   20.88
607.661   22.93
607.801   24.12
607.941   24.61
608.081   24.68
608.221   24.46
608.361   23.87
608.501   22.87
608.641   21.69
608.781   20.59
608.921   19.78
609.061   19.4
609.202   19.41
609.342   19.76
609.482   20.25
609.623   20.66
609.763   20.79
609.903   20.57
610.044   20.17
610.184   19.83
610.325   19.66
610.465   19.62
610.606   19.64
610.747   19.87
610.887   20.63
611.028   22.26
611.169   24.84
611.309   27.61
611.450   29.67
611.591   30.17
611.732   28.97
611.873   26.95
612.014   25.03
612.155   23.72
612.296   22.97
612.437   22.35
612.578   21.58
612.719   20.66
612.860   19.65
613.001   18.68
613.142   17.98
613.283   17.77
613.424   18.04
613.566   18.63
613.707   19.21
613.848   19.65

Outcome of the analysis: 1.32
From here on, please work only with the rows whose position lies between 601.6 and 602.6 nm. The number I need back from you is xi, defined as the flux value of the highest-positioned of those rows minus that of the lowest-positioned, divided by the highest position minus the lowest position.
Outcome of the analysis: -0.6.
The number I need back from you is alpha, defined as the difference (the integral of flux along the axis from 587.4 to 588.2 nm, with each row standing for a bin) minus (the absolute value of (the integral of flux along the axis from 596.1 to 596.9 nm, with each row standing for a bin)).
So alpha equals 1.2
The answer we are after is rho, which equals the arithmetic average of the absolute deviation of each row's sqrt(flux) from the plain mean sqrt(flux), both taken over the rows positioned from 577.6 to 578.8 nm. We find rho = 0.09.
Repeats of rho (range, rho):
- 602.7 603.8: 0.01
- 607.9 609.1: 0.20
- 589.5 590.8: 0.09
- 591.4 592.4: 0.01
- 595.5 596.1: 0.01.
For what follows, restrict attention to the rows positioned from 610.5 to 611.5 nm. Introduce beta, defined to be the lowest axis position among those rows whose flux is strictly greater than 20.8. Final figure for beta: 611.028 nm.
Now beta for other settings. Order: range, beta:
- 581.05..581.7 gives 581.114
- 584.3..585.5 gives 584.334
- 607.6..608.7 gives 607.661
